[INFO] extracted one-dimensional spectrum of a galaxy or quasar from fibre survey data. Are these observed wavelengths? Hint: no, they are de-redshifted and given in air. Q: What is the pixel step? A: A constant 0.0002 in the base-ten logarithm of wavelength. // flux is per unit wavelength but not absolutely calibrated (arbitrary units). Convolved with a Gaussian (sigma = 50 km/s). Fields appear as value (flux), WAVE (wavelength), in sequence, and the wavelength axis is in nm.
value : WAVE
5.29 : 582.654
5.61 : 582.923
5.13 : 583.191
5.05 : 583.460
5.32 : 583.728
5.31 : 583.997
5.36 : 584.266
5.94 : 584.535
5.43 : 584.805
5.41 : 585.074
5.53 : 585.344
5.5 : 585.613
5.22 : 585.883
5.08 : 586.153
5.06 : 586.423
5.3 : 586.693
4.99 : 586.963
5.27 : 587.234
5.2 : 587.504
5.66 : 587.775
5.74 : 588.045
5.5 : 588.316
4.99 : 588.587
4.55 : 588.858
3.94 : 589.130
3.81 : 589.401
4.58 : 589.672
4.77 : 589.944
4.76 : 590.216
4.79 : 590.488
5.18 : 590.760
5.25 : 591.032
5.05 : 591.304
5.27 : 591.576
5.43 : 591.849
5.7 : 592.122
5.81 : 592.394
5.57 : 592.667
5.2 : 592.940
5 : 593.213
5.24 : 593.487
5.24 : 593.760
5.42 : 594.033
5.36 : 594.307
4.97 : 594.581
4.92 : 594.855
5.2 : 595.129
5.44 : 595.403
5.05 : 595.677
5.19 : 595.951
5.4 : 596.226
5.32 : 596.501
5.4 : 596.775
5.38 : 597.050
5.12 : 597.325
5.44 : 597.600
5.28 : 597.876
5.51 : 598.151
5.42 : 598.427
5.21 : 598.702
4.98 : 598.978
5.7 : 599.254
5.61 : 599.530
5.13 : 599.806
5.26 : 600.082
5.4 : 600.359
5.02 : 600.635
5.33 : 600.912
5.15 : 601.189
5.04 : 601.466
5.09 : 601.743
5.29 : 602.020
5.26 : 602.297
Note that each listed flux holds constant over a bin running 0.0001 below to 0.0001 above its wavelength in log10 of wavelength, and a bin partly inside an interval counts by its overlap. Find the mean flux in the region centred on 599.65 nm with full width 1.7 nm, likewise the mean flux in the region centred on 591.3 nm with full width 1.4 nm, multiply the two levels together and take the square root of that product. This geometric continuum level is 5.29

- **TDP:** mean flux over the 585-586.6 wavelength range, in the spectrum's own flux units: 5.30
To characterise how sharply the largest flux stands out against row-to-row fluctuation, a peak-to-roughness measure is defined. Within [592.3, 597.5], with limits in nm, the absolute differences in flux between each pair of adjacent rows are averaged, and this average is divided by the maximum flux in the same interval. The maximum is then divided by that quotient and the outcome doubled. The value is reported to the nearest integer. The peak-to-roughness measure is 354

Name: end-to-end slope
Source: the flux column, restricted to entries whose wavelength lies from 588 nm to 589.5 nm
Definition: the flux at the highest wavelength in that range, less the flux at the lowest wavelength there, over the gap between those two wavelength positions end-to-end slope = -1.4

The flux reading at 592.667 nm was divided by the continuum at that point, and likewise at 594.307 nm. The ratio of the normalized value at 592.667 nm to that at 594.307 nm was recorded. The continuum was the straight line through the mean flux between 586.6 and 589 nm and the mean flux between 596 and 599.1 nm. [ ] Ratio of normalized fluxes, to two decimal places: 1.04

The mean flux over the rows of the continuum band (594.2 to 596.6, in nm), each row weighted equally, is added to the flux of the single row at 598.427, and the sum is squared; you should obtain 113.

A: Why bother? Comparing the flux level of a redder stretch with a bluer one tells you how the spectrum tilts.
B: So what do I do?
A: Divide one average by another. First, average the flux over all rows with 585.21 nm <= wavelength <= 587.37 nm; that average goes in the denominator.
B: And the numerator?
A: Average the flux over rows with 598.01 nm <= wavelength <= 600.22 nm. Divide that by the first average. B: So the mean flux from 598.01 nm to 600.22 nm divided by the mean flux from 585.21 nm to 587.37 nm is 1.02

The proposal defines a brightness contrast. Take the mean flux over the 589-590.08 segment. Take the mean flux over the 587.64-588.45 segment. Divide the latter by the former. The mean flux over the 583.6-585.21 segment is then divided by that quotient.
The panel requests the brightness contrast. 4.14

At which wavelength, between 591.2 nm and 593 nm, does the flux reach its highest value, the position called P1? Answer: 592.394 nm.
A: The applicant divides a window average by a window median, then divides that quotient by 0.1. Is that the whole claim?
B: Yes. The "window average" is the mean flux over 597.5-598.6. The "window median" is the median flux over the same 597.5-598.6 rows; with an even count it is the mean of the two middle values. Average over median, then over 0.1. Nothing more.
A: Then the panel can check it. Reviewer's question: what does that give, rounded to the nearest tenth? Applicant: 10.0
